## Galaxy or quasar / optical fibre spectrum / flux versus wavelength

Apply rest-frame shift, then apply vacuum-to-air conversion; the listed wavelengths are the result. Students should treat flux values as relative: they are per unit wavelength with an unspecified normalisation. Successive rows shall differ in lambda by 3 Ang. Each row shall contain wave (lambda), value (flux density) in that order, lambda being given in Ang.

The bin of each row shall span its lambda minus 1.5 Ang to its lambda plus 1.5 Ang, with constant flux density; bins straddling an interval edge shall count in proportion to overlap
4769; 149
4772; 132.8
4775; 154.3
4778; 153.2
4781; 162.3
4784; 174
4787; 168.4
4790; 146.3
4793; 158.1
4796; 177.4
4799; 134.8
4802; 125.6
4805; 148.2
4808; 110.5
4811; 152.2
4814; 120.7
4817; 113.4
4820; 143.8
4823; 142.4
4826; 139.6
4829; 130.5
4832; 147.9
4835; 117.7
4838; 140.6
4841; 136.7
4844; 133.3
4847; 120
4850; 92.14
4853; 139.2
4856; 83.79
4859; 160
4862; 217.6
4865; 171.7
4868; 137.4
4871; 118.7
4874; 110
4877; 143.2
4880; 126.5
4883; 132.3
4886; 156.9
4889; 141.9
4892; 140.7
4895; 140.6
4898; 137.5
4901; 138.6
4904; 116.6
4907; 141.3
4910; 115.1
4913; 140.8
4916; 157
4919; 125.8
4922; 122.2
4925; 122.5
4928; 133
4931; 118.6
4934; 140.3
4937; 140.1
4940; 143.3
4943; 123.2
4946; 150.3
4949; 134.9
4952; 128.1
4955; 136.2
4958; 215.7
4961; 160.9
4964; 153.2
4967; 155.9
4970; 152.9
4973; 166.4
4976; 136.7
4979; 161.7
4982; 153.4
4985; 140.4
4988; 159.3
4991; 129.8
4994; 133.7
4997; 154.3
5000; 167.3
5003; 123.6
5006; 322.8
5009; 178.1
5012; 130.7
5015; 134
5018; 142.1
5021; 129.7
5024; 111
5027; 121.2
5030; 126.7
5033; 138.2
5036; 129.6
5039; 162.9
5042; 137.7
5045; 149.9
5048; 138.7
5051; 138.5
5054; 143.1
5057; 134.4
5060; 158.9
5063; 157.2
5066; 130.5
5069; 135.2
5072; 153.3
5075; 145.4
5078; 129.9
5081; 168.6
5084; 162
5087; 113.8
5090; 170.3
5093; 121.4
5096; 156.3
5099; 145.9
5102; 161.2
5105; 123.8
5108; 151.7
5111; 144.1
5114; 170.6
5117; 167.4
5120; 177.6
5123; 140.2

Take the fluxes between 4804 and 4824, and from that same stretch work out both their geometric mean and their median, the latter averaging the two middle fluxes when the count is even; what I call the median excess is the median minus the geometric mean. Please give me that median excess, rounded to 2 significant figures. 10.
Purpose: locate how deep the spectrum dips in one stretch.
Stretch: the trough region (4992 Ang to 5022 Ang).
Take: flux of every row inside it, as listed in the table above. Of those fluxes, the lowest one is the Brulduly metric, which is 123.6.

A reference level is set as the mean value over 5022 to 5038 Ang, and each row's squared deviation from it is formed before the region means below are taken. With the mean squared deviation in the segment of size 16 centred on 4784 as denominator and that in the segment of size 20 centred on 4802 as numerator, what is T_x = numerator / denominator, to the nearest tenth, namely 0.6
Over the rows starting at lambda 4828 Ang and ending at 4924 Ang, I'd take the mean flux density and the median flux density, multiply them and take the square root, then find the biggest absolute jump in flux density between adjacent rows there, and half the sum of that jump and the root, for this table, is 106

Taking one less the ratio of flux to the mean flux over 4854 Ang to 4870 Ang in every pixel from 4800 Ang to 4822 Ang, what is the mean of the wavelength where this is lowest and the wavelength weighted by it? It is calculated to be 4811.0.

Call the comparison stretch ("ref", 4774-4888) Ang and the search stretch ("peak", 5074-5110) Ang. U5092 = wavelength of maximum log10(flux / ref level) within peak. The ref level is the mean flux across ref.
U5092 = 5090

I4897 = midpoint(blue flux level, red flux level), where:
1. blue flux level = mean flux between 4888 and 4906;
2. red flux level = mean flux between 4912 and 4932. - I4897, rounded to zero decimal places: 134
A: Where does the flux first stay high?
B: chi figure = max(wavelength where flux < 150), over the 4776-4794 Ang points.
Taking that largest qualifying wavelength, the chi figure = 4790 Ang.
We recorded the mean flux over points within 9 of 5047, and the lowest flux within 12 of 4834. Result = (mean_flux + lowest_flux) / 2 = 131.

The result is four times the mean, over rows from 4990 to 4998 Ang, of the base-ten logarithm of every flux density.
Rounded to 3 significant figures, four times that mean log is 8.57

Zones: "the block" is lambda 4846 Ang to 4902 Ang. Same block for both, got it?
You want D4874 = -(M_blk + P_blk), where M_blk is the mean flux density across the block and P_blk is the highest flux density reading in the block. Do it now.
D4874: -355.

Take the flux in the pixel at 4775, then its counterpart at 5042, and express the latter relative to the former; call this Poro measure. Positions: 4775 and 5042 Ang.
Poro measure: 0.89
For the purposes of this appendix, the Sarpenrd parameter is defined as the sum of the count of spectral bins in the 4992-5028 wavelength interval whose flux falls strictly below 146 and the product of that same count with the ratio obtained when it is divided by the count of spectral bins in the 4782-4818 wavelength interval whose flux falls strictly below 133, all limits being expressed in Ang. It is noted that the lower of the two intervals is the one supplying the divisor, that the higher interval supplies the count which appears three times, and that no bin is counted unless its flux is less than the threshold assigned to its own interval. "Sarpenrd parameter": 24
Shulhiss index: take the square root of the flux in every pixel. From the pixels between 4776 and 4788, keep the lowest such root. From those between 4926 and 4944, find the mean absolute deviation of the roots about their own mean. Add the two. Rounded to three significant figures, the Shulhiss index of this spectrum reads 12.7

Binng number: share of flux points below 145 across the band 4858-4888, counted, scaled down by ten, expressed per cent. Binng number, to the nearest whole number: 60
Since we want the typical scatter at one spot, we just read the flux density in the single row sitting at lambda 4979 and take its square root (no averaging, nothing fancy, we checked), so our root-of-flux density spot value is 12.7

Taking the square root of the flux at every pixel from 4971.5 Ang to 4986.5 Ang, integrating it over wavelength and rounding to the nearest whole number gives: 185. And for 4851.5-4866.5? 184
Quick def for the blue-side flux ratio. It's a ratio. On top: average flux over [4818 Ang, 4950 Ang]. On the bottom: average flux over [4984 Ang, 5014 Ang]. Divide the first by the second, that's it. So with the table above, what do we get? 0.83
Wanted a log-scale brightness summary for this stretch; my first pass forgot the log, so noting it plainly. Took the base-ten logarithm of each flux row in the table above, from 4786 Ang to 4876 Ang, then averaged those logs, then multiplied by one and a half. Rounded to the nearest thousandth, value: 3.198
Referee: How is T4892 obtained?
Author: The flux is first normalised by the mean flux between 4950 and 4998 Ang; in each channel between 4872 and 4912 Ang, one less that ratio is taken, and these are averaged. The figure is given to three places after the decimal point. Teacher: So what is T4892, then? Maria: 0.121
